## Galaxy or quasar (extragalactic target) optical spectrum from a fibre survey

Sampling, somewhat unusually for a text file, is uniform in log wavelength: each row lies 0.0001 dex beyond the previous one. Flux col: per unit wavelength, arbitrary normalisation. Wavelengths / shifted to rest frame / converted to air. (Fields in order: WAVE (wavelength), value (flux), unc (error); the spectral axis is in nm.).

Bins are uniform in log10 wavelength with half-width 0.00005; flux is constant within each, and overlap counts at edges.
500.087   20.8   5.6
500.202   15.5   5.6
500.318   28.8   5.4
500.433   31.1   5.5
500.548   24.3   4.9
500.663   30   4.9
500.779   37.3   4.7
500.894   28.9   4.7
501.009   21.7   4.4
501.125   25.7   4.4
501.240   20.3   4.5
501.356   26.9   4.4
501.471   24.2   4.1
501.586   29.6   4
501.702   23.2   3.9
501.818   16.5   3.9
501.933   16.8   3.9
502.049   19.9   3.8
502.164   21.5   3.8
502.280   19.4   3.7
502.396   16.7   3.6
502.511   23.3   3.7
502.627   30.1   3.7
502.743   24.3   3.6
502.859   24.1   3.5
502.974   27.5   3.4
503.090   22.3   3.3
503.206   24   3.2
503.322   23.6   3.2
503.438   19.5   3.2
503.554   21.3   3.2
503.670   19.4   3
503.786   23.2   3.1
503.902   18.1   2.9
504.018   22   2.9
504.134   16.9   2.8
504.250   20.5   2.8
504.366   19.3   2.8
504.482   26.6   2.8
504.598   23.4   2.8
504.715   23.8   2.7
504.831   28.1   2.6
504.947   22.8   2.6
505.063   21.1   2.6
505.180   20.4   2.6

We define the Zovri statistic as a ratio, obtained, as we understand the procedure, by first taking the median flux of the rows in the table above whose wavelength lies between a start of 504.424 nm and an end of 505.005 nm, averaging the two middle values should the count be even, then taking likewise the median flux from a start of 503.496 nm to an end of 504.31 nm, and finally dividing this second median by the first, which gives 0.86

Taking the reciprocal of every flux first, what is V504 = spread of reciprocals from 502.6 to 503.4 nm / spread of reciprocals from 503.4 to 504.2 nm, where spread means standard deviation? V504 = 0.70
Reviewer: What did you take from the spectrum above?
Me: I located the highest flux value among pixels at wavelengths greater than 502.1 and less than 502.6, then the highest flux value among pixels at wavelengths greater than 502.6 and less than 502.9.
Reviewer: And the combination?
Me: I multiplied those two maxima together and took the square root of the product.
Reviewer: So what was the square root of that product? 26.5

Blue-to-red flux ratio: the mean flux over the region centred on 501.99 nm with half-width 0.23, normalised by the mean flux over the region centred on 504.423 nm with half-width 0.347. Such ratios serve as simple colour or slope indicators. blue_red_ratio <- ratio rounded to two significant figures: 0.86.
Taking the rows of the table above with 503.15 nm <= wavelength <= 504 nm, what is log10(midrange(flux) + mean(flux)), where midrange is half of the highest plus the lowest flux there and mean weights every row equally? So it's 1.63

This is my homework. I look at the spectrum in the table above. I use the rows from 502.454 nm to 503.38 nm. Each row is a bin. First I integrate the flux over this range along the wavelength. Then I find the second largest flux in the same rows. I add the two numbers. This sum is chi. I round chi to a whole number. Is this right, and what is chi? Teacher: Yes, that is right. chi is 51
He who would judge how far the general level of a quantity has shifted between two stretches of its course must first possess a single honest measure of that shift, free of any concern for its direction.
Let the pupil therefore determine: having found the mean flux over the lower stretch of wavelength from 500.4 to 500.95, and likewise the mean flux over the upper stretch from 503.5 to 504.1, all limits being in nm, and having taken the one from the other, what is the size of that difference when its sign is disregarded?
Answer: 10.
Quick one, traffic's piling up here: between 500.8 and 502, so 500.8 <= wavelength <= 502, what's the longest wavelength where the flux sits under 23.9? 501.933 nm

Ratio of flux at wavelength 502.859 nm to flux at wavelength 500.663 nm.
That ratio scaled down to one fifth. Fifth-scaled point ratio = 0.16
